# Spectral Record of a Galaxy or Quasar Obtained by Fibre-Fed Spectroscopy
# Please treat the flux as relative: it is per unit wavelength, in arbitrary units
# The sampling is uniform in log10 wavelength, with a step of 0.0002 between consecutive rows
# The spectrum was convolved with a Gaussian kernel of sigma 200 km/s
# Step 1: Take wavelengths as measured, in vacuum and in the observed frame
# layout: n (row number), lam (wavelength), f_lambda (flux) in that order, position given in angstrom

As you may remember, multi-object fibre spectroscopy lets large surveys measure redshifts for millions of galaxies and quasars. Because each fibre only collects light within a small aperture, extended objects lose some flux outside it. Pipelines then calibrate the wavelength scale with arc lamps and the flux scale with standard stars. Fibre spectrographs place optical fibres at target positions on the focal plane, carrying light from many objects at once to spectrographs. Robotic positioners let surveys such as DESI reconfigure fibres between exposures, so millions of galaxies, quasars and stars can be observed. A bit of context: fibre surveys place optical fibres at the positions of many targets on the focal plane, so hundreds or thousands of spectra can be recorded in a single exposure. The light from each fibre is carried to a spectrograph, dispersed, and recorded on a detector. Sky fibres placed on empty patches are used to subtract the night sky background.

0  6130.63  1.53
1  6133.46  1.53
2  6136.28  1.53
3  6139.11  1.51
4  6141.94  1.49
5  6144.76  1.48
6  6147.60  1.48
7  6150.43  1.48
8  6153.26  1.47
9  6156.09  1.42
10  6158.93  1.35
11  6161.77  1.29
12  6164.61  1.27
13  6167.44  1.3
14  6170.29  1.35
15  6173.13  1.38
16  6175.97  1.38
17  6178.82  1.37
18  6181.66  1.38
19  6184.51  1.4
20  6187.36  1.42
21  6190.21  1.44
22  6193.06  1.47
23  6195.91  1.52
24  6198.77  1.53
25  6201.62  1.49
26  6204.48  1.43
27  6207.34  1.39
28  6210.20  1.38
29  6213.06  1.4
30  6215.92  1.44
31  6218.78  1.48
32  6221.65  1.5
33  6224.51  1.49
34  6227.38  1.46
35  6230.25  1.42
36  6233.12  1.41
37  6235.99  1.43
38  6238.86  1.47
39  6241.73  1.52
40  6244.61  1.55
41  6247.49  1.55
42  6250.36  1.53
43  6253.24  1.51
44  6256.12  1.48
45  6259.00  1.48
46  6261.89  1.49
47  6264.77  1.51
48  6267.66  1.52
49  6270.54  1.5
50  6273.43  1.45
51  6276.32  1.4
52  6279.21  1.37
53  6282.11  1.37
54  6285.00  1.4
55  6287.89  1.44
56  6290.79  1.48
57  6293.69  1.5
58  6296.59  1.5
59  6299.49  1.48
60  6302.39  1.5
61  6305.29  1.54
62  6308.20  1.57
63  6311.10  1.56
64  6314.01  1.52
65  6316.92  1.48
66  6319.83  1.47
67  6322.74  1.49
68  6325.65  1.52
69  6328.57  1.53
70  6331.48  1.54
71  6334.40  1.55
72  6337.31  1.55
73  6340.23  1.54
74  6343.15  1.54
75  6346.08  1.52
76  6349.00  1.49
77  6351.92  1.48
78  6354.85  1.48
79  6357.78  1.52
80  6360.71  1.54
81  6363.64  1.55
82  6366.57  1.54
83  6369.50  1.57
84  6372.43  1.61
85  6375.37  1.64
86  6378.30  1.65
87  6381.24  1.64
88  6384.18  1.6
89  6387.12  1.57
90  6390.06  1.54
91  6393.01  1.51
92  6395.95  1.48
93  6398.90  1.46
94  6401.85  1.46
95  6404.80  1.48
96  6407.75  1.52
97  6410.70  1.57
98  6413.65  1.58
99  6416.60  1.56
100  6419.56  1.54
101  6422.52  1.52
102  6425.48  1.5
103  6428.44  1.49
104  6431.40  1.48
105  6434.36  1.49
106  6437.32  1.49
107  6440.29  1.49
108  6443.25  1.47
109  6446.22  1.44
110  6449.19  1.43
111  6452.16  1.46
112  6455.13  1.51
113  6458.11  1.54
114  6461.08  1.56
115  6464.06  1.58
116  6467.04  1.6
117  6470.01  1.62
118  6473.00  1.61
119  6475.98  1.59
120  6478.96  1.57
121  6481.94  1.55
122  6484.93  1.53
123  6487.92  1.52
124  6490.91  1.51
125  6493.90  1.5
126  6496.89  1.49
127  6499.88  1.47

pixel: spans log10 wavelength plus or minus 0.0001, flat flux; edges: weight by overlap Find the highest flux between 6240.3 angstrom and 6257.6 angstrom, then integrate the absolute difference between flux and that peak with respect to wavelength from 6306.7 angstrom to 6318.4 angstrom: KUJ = 0.38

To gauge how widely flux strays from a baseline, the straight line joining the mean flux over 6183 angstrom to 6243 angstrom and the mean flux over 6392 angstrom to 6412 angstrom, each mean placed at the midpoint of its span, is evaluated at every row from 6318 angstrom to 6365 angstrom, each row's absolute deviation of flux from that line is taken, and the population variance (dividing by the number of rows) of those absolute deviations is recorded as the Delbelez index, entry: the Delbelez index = 0.0006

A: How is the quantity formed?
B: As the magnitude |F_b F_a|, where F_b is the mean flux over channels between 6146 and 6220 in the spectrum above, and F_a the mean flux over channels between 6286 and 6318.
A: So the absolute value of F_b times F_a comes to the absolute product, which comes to 2.13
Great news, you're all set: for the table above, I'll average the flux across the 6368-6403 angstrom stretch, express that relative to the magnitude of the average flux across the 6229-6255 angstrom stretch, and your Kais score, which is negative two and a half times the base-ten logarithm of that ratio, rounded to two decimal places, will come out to -0.05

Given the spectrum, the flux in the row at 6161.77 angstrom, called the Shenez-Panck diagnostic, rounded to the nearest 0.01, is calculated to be 1.29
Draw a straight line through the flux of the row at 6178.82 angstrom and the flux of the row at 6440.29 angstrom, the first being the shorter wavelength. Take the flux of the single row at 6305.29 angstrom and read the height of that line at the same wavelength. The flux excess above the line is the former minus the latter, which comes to 0.11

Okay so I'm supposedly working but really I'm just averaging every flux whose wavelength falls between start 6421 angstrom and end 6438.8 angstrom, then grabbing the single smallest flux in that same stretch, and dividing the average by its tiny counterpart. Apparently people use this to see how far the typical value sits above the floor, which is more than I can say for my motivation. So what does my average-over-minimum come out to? 1.01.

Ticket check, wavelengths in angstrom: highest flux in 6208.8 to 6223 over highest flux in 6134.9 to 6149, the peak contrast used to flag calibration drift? 0.98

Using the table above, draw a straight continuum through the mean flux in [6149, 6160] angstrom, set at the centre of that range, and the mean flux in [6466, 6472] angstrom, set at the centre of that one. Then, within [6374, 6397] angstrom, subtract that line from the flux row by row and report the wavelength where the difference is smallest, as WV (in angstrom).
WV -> 6395.95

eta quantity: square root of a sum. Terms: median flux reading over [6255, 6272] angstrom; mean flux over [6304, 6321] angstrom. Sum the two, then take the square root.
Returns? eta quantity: 1.74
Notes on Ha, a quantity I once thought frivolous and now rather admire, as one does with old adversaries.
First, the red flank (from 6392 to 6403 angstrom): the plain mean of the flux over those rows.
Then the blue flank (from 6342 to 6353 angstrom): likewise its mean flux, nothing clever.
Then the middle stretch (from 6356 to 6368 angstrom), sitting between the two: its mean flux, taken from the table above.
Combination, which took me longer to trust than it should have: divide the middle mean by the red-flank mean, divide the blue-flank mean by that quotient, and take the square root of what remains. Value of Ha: 1.204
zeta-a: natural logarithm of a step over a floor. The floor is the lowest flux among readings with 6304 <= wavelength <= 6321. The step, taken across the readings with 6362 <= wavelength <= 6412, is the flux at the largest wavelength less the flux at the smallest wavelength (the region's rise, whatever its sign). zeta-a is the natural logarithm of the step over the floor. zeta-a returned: -4.30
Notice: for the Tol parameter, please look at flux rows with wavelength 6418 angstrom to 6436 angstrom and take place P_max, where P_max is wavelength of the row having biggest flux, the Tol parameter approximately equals 6419.56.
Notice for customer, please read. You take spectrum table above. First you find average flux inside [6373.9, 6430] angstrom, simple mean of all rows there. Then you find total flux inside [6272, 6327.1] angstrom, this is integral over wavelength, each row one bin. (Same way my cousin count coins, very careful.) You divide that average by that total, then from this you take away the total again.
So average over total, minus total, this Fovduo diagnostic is -81.3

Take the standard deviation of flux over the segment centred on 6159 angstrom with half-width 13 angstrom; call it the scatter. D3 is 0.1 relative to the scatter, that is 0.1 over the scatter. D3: 1.2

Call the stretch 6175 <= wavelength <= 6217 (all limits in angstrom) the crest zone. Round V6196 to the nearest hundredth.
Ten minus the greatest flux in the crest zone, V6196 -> 8.47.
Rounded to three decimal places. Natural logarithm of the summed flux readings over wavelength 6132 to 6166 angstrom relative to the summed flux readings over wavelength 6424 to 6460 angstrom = -0.028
